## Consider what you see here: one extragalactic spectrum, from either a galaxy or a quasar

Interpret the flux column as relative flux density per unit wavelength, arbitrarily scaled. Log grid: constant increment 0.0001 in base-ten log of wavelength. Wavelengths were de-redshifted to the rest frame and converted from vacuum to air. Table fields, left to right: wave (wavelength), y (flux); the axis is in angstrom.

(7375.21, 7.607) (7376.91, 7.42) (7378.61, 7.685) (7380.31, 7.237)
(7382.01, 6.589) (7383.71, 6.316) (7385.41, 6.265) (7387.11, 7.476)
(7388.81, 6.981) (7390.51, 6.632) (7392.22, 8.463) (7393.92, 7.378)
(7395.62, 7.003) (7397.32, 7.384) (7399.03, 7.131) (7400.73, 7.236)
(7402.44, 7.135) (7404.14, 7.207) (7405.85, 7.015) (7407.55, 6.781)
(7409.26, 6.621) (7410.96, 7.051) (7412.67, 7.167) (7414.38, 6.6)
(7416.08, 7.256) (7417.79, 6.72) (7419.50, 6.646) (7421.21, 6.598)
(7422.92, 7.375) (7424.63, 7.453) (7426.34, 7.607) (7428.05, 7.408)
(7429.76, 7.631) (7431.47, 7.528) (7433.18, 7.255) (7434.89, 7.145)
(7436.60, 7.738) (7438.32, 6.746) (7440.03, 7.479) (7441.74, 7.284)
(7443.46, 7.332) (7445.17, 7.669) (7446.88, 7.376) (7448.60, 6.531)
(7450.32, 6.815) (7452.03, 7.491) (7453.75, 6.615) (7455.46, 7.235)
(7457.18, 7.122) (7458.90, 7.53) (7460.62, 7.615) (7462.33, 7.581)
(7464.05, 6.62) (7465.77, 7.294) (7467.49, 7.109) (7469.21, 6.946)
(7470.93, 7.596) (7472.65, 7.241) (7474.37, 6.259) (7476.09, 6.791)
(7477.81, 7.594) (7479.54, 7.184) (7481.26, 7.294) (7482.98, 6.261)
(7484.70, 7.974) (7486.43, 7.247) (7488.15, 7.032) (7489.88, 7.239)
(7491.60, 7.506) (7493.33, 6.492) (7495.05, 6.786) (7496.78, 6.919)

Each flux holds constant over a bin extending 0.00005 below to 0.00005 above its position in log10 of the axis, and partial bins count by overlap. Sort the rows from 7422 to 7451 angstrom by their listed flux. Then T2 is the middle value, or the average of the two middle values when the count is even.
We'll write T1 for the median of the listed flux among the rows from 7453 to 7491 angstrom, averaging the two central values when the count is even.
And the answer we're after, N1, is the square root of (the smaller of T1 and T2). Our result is 2.69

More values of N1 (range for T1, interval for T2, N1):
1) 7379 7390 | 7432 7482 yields 2.60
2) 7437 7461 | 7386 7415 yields 2.67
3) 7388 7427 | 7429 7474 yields 2.67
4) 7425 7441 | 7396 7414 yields 2.67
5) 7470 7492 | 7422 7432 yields 2.69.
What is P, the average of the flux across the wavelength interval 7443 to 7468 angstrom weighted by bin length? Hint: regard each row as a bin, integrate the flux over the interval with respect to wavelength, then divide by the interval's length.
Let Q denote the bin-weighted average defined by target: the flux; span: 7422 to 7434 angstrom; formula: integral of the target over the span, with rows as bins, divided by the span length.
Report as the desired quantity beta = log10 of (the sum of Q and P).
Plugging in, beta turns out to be 1.17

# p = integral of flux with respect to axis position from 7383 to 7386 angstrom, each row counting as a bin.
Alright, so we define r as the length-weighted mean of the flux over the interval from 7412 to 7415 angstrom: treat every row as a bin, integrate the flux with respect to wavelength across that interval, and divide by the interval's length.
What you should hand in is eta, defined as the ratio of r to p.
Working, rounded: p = 18.9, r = 6.88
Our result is 0.36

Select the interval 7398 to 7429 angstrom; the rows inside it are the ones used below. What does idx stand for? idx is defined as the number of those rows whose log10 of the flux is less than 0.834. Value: 6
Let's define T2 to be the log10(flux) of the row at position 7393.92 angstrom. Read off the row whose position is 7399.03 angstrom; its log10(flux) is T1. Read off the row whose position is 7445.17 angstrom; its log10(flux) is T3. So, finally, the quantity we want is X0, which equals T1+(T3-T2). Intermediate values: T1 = 0.853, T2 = 0.868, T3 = 0.88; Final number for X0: 0.870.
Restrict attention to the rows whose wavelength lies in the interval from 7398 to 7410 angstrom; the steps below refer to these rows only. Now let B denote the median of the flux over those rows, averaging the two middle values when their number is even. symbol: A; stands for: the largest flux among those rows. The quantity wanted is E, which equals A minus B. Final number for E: 0.1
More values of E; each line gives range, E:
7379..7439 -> 1.3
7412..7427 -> 0.4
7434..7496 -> 0.7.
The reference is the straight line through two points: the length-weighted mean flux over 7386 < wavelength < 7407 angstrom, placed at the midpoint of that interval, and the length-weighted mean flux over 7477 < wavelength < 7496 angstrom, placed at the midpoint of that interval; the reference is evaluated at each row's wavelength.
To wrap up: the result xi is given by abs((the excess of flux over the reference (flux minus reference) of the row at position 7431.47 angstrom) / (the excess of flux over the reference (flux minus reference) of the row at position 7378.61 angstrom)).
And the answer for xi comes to 0.8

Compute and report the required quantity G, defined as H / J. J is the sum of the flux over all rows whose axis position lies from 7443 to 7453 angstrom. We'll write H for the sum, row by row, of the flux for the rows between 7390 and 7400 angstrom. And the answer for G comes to 1.02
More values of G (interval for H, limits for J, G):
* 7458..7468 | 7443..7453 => 1.01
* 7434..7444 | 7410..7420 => 1.06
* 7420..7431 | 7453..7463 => 1.01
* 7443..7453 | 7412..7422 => 1.05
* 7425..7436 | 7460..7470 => 1.03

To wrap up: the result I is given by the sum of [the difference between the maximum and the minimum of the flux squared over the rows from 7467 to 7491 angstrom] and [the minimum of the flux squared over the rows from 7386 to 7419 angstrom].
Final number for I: 68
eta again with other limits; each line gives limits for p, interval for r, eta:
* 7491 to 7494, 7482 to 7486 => 0.34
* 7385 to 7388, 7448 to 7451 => 0.32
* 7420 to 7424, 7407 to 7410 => 0.24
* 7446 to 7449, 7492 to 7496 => 0.32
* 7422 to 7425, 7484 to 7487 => 0.34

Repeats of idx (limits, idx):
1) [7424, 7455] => 4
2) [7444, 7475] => 5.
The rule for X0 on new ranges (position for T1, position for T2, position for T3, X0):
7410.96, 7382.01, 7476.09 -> 0.861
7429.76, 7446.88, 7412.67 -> 0.870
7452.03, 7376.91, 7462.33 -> 0.884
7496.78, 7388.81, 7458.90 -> 0.873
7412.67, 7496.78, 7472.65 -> 0.875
